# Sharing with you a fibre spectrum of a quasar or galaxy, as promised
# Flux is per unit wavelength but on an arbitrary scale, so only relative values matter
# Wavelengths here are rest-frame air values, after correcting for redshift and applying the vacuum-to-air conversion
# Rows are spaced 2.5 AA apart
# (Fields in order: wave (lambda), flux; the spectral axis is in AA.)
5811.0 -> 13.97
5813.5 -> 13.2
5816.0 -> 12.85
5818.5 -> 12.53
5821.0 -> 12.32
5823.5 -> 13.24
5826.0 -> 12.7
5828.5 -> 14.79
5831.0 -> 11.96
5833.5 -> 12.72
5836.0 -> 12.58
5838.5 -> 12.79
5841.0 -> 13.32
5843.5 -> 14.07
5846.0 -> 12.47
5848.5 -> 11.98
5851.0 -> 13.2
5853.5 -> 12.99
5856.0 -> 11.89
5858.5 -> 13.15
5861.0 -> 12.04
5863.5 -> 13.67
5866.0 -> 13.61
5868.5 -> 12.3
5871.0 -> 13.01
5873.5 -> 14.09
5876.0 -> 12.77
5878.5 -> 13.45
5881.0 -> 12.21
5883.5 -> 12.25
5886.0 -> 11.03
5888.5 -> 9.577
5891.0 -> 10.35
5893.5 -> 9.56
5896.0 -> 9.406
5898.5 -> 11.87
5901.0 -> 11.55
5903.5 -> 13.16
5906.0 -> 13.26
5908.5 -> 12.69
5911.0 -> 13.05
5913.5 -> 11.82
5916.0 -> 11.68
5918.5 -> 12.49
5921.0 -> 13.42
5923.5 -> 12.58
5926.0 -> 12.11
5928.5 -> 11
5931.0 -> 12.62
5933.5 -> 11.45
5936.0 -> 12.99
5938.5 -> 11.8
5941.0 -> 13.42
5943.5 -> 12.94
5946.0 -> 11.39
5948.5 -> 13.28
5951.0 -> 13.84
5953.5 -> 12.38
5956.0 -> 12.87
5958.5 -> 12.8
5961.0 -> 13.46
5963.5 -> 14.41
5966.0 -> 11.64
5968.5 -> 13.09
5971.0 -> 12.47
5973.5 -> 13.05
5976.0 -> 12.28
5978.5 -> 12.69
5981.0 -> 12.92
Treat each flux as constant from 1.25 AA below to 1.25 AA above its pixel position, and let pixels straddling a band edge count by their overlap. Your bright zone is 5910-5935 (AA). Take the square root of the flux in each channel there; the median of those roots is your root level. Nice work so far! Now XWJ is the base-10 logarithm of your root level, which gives 0.545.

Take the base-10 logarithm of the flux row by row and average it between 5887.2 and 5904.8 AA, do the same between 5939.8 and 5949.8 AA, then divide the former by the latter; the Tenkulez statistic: 0.93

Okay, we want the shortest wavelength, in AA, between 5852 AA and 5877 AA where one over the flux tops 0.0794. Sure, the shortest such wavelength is 5856.0 AA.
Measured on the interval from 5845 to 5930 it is 5846.0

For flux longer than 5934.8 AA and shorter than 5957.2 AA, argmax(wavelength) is 5951.0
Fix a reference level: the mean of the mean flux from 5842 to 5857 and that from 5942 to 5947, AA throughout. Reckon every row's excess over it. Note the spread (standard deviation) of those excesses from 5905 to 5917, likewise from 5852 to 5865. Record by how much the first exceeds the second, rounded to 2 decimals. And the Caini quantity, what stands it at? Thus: -0.04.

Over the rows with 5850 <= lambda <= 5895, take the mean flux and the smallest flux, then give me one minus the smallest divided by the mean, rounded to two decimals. 0.22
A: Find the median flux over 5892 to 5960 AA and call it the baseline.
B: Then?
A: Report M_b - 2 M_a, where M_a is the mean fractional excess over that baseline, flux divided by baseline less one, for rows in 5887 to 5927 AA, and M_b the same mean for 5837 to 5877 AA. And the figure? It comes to 0.16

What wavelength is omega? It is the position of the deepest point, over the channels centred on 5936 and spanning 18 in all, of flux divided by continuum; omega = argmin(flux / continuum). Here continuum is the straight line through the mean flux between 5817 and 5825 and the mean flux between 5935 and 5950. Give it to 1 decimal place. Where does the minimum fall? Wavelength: 5928.5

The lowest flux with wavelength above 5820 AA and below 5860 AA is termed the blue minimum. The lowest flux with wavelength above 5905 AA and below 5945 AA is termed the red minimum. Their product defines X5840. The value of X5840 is 131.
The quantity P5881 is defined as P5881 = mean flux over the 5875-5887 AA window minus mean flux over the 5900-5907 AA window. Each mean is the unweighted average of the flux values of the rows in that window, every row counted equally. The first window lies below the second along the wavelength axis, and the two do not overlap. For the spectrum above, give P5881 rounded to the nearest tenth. -0.3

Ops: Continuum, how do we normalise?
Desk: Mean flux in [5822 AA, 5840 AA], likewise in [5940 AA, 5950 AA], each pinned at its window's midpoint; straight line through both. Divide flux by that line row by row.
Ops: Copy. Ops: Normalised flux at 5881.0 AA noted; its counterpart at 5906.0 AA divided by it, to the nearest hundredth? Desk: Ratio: 1.09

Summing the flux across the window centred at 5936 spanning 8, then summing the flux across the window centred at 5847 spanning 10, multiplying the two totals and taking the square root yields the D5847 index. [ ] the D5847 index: 43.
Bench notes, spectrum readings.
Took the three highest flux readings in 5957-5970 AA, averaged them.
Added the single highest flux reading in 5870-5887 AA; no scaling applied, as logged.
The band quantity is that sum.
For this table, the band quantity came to 27.74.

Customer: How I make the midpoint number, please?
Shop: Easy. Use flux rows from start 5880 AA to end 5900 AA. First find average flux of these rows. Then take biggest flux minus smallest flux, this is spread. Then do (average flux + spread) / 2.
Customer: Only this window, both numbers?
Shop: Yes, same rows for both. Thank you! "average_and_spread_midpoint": 6.81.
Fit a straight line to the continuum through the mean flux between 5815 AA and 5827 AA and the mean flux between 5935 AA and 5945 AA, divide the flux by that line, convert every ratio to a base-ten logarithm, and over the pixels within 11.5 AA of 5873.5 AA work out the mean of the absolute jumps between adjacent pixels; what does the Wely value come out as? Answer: 0.027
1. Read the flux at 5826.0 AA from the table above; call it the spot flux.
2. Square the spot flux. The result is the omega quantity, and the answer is 161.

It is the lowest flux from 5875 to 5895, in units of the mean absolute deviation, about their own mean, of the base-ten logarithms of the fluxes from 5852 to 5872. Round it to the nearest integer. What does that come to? 493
